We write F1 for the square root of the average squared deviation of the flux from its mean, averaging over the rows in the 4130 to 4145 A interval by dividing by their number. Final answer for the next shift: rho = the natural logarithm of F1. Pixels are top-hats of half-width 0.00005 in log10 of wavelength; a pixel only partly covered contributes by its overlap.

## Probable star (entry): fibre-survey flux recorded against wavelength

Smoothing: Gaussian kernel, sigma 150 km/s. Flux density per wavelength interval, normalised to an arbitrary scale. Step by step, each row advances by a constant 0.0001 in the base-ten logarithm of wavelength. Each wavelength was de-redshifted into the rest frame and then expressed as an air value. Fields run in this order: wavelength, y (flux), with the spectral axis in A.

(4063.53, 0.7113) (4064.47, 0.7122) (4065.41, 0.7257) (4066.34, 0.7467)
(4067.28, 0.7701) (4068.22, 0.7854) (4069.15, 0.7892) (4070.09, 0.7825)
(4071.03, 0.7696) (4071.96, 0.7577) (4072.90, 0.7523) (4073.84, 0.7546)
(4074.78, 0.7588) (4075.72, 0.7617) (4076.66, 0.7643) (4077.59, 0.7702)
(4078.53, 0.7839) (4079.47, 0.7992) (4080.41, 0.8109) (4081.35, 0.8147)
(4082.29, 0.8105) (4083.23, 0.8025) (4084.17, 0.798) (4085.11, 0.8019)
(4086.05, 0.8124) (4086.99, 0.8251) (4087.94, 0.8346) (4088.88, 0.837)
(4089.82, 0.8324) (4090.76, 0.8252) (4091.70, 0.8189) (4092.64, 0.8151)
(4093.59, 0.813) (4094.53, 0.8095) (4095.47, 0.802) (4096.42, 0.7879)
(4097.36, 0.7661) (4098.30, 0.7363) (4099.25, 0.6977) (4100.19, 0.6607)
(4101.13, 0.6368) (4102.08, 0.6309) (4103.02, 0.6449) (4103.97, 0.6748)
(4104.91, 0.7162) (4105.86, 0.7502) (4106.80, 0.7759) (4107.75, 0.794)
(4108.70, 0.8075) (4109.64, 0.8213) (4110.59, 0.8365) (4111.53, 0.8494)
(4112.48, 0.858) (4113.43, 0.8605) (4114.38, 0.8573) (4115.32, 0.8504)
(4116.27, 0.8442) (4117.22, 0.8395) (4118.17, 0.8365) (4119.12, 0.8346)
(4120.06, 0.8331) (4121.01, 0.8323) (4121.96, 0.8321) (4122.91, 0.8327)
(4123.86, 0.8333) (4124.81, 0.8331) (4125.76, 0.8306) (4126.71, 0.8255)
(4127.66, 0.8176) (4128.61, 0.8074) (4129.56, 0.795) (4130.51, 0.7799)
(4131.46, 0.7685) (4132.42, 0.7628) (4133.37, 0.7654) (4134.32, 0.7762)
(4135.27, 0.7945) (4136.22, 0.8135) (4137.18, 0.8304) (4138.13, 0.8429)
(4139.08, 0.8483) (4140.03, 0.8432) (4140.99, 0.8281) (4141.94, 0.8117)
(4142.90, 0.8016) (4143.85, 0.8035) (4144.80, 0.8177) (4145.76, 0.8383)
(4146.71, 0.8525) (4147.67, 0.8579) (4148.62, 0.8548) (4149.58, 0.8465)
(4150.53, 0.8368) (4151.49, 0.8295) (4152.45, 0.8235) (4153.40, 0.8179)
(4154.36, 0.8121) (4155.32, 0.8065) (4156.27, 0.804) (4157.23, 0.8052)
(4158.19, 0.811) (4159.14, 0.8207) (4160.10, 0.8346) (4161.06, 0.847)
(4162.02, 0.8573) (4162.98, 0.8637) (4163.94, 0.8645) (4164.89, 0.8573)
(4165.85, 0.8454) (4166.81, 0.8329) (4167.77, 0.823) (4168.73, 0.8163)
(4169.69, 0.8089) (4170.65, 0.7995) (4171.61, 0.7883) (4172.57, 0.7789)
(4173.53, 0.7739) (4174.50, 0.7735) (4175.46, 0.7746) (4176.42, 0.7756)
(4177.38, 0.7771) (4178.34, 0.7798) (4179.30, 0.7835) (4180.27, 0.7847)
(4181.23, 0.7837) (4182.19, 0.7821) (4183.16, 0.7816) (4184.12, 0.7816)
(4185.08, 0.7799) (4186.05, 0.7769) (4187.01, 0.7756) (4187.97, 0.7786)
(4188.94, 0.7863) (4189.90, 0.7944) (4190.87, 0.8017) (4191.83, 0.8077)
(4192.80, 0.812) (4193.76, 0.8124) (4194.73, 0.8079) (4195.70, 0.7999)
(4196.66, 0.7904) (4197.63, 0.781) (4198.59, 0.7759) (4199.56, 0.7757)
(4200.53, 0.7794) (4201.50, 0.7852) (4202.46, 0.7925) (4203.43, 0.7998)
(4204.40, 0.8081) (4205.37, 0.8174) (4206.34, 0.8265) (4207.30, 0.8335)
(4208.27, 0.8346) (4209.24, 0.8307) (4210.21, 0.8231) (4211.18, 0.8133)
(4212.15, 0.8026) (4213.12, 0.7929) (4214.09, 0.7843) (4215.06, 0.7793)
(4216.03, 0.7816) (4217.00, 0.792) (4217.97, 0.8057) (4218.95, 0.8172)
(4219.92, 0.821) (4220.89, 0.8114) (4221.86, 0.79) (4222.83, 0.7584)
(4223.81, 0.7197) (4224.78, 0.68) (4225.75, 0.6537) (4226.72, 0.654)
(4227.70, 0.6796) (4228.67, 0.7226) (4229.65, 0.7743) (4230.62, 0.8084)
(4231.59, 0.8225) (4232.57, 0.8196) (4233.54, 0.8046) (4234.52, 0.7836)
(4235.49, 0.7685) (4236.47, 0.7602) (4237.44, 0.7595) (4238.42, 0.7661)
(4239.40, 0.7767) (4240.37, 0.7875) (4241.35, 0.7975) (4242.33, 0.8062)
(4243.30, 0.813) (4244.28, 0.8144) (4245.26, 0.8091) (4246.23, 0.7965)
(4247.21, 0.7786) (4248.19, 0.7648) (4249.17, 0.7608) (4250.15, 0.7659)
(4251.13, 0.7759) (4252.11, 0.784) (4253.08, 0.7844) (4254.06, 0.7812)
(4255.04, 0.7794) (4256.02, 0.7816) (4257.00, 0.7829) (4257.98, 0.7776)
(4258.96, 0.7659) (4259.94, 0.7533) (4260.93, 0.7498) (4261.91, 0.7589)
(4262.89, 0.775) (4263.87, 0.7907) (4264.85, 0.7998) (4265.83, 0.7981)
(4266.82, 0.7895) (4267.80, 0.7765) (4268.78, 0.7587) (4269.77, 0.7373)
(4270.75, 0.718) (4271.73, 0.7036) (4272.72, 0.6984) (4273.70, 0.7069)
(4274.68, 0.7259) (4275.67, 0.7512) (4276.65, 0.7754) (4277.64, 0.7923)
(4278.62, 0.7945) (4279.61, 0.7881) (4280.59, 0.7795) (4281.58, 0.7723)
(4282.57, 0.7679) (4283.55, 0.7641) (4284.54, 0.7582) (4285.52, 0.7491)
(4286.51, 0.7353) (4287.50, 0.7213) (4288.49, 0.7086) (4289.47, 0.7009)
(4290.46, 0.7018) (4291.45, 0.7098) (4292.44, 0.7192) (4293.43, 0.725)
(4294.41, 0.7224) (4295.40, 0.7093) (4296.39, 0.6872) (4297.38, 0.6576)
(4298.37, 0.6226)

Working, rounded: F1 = 0.028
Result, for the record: -3.6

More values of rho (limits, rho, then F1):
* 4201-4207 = -4.3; 0.014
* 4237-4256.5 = -4.1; 0.017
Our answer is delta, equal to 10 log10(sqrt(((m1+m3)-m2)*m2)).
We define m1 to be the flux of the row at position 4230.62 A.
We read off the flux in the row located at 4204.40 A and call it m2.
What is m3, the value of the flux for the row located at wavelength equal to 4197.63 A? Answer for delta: -1.00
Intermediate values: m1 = 0.8084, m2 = 0.8081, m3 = 0.781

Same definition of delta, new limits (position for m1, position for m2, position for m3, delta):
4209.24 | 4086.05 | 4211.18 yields -0.85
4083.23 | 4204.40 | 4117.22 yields -0.86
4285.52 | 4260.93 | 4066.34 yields -1.26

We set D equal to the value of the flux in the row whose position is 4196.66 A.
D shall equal 0.7904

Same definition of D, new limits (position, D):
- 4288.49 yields 0.7086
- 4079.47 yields 0.7992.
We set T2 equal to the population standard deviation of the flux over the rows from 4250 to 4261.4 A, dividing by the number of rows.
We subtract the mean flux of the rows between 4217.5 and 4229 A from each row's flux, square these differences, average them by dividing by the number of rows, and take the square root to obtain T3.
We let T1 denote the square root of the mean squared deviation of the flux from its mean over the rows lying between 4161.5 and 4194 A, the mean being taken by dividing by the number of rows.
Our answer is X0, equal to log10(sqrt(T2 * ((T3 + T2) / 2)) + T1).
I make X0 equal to -1.31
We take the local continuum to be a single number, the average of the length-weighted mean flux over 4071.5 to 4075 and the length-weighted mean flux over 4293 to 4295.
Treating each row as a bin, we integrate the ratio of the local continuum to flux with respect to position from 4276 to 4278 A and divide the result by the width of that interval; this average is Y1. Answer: 0.95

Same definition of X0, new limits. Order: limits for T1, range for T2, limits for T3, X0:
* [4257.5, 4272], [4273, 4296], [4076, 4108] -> -1.19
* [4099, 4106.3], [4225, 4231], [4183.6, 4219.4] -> -1.06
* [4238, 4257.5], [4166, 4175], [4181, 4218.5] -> -1.45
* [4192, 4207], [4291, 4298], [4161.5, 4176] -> -1.39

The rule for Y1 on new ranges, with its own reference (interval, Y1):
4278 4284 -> 0.95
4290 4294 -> 1.04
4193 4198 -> 0.93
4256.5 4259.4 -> 0.95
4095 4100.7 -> 1.00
